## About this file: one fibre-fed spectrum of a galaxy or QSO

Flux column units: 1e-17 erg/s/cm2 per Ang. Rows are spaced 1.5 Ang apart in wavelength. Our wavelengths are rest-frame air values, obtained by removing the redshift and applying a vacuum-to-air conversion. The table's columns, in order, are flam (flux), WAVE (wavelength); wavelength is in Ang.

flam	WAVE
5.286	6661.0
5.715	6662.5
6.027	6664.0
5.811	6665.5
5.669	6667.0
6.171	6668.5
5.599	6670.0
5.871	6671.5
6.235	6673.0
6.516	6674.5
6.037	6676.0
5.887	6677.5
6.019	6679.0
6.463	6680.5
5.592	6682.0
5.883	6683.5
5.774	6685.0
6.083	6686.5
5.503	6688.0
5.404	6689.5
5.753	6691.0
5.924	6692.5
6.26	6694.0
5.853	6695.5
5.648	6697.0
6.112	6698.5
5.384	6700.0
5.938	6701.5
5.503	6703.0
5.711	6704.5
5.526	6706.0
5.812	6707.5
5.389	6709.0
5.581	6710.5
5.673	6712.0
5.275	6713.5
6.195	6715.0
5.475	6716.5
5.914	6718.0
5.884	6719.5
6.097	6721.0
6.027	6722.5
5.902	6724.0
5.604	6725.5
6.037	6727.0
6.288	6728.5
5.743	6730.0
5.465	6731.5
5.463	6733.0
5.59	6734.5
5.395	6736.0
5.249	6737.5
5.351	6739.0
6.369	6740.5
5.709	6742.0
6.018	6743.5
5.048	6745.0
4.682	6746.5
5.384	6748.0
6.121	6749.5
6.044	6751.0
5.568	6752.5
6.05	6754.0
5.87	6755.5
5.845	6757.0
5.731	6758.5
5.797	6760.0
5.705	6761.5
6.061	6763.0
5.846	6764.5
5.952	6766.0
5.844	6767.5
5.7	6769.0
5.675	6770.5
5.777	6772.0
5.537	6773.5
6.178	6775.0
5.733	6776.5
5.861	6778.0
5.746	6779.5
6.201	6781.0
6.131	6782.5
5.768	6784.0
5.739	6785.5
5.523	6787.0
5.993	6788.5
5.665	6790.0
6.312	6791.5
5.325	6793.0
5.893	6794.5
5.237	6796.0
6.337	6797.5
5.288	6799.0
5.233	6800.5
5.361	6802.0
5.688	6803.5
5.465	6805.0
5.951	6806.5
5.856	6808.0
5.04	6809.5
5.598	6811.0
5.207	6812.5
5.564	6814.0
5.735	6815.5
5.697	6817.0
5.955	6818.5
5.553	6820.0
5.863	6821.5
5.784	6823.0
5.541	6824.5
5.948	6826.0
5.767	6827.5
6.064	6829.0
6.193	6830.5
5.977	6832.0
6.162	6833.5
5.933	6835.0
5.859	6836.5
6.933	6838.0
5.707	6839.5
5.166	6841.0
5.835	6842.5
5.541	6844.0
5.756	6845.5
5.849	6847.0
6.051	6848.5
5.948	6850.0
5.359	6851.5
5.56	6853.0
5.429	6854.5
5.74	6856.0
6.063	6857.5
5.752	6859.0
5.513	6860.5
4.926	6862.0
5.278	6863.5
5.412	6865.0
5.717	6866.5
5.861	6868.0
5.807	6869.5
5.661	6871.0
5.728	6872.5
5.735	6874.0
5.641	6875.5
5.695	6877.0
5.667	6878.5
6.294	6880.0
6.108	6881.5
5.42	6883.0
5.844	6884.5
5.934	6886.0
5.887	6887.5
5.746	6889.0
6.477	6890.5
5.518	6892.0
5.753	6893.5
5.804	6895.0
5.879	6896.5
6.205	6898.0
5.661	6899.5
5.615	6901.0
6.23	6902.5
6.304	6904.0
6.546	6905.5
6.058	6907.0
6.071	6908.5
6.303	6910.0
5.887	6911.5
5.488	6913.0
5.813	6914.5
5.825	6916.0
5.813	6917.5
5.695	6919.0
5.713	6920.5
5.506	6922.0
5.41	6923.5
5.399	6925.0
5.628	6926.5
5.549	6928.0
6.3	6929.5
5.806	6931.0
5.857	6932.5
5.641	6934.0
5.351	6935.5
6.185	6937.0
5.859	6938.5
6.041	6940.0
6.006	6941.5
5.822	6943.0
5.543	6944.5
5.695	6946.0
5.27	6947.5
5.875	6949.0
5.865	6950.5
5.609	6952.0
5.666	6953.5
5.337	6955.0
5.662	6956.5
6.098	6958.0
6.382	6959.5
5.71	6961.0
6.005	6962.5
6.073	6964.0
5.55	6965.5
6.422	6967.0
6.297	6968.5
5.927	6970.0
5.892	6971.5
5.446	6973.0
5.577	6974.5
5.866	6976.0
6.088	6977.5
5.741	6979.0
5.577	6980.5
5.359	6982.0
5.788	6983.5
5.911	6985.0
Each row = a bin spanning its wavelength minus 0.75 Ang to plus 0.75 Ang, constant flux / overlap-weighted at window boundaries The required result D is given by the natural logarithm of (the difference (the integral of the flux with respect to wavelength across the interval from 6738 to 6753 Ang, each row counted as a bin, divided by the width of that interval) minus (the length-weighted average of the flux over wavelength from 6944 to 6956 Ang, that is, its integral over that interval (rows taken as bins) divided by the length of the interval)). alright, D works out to -4.3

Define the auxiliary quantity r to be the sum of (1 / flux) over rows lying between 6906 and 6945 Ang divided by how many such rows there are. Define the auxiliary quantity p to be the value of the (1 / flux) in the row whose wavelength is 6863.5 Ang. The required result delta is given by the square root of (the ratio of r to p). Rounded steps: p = 0.189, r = 0.173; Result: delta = 0.96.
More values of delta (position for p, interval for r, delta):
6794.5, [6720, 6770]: 1.01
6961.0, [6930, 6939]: 0.99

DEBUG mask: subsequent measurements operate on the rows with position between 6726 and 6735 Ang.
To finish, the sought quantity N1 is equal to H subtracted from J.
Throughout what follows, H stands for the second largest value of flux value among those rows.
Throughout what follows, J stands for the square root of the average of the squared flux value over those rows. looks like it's -0.26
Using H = 6.037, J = 5.77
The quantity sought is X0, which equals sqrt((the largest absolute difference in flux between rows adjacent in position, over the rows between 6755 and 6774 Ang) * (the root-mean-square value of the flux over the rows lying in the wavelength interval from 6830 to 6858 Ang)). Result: 1.44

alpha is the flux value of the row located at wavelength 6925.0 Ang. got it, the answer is 5.399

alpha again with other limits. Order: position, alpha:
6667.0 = 5.669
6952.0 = 5.609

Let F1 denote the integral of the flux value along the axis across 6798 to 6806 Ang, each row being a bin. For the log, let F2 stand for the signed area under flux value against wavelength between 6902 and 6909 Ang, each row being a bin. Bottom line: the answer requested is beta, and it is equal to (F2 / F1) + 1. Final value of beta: 2.00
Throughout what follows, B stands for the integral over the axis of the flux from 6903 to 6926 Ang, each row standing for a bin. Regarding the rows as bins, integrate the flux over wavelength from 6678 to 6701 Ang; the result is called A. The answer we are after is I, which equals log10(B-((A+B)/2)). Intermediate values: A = 134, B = 135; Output -0.87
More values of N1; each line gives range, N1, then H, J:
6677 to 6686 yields -0.08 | 6.019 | 5.94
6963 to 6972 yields -0.26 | 6.297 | 6.03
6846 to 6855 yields -0.24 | 5.948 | 5.71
